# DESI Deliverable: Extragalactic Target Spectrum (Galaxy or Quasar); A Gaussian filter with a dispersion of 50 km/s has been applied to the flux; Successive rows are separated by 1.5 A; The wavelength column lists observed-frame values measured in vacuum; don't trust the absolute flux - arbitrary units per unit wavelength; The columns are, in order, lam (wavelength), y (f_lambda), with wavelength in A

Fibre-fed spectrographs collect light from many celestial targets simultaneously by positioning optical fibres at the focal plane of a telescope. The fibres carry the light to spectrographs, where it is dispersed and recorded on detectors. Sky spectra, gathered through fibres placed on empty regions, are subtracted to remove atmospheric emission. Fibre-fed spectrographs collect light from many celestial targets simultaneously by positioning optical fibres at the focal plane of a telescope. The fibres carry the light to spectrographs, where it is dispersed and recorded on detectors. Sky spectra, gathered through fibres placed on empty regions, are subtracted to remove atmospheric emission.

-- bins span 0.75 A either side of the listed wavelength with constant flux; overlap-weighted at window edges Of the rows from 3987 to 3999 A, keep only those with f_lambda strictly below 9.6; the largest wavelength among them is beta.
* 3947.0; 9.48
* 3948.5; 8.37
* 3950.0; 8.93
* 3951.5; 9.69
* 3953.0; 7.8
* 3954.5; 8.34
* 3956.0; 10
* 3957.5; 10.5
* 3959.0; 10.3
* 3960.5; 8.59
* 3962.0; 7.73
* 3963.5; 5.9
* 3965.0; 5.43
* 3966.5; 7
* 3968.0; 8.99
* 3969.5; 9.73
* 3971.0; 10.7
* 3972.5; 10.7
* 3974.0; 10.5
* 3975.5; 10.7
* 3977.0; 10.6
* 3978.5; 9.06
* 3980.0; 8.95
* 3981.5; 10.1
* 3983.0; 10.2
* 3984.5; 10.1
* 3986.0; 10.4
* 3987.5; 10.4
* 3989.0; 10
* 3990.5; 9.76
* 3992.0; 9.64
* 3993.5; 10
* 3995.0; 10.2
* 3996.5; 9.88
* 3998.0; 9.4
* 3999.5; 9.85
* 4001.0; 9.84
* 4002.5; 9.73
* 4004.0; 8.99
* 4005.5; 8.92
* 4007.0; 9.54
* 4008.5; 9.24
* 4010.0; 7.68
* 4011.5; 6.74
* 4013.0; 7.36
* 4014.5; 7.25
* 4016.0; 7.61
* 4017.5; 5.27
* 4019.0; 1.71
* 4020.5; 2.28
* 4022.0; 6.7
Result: 3998.0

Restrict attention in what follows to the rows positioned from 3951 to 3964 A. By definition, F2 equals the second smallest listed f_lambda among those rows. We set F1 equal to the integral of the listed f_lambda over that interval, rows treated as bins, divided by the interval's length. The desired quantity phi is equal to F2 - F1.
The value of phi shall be -1.07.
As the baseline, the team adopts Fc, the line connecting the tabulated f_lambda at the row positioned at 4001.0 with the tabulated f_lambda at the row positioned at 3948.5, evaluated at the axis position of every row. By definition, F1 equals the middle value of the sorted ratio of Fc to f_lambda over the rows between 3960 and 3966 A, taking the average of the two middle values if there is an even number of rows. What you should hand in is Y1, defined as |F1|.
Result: 1.31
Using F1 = 1.31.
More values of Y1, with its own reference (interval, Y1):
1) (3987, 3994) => 0.96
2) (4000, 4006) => 1.06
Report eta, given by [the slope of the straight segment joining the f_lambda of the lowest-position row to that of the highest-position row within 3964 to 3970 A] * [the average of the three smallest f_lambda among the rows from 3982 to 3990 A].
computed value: 9.7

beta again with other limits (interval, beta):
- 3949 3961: 3960.5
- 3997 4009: 4008.5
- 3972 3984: 3980.0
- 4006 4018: 4017.5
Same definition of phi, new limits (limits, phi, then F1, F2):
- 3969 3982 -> -1.06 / 10.1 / 9.06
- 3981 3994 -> -0.31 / 10.1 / 9.76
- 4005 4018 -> -1.02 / 7.8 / 6.74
